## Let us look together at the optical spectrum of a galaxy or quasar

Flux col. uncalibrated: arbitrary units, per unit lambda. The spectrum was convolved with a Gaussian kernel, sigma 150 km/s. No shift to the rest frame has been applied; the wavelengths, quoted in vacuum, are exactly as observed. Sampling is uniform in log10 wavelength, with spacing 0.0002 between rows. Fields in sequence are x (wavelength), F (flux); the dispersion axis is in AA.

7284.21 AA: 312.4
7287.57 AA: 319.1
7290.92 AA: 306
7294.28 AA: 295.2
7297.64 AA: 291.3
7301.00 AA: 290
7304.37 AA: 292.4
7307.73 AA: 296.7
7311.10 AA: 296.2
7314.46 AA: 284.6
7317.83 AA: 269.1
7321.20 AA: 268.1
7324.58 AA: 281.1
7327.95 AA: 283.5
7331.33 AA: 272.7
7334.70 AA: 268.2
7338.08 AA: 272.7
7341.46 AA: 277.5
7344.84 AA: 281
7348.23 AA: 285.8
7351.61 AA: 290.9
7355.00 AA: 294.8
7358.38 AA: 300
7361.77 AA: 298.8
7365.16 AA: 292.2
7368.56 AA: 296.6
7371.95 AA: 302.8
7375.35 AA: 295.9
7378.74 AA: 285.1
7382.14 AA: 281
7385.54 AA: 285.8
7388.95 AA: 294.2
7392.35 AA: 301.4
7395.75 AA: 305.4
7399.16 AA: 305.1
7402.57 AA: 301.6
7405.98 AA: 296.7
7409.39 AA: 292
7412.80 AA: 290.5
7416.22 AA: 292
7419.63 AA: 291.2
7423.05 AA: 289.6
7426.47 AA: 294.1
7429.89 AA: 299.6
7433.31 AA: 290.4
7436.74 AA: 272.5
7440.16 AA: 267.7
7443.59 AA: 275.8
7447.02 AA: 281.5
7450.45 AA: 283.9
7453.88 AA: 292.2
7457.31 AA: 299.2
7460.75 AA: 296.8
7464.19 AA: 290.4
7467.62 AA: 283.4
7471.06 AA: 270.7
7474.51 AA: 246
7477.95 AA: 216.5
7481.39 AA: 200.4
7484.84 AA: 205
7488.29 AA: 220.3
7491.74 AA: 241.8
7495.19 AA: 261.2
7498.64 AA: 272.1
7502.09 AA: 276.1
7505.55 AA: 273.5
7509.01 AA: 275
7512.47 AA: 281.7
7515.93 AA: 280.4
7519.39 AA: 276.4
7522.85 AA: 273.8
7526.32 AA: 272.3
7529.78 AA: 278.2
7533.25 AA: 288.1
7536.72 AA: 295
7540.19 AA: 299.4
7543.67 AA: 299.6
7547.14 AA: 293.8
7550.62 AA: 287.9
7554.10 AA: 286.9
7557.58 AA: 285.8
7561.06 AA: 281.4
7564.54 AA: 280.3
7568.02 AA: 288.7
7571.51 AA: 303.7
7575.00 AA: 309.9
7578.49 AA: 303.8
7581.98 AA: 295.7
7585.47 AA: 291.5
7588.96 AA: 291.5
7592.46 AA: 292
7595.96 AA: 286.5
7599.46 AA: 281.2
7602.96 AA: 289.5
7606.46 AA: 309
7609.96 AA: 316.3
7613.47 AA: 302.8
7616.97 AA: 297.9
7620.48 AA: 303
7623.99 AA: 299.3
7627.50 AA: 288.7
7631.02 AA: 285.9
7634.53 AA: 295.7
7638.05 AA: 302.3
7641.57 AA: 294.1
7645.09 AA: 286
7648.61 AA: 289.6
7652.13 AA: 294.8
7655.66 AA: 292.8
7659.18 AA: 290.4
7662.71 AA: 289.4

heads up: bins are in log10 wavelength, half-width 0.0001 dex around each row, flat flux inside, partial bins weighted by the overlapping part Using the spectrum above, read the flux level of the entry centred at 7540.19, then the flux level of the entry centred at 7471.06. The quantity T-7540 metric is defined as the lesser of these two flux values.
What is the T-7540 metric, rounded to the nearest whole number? 271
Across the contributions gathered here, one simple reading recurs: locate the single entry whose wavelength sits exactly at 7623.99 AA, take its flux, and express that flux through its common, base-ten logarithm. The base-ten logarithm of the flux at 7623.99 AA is 2.48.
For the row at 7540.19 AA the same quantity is 2.48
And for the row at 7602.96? 2.46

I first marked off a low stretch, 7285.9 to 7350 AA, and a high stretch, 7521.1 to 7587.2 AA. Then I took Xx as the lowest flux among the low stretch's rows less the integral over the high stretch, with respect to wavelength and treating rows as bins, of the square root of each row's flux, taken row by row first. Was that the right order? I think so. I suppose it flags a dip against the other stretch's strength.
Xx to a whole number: -858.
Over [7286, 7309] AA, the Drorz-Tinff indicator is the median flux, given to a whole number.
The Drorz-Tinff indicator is 295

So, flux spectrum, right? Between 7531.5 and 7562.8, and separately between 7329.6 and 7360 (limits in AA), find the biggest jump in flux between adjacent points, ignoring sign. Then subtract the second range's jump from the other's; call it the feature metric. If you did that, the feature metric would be 1.7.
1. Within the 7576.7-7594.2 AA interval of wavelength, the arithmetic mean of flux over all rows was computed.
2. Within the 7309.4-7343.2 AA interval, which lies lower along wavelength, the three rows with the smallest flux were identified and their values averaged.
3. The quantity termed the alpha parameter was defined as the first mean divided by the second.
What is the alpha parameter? 1.10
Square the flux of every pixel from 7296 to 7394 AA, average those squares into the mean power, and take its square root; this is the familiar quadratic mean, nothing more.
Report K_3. 287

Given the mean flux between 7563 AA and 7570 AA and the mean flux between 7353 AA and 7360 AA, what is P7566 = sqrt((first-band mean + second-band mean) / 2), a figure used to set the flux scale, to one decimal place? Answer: 17.1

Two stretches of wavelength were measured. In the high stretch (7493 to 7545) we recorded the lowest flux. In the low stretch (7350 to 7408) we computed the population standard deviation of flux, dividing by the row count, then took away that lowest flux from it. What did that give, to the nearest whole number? -254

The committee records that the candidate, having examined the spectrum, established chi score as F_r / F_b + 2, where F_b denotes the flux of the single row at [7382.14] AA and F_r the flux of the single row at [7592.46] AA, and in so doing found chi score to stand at 3.04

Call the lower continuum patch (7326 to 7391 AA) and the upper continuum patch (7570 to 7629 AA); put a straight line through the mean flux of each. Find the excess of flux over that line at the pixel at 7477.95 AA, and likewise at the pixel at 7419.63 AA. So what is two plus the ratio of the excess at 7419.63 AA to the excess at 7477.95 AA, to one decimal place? 2.0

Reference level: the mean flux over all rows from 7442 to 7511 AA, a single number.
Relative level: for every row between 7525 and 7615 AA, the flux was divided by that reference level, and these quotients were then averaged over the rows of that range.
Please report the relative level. 1.11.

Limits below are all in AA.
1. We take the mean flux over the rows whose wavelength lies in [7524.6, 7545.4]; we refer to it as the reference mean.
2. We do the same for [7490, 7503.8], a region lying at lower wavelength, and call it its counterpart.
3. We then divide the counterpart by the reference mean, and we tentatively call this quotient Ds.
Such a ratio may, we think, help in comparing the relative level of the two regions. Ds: 0.91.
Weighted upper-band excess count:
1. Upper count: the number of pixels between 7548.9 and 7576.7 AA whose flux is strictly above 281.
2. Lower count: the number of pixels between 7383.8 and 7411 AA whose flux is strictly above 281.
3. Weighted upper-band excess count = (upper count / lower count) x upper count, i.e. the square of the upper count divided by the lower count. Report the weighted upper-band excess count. 6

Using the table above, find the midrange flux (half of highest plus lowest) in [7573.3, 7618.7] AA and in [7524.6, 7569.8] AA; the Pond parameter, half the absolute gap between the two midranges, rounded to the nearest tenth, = 6.4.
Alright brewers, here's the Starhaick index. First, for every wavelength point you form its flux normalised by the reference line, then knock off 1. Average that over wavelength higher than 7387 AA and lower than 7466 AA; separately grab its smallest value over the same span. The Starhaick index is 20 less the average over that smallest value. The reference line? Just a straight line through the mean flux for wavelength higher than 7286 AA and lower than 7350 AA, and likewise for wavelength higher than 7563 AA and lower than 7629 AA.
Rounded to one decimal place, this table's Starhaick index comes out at 20.1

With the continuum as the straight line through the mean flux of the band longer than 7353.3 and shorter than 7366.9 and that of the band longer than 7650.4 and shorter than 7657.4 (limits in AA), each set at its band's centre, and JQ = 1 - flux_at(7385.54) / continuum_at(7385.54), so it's 0.035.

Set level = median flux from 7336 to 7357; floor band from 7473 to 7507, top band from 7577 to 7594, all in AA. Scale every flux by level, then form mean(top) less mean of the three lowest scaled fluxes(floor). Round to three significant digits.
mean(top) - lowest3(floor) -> 0.309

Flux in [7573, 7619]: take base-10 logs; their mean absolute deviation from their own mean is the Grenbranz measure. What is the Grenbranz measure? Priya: 0.0122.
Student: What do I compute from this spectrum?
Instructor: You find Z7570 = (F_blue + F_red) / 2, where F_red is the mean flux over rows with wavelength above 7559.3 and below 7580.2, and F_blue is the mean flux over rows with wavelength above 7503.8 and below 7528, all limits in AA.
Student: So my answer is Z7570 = 285.4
